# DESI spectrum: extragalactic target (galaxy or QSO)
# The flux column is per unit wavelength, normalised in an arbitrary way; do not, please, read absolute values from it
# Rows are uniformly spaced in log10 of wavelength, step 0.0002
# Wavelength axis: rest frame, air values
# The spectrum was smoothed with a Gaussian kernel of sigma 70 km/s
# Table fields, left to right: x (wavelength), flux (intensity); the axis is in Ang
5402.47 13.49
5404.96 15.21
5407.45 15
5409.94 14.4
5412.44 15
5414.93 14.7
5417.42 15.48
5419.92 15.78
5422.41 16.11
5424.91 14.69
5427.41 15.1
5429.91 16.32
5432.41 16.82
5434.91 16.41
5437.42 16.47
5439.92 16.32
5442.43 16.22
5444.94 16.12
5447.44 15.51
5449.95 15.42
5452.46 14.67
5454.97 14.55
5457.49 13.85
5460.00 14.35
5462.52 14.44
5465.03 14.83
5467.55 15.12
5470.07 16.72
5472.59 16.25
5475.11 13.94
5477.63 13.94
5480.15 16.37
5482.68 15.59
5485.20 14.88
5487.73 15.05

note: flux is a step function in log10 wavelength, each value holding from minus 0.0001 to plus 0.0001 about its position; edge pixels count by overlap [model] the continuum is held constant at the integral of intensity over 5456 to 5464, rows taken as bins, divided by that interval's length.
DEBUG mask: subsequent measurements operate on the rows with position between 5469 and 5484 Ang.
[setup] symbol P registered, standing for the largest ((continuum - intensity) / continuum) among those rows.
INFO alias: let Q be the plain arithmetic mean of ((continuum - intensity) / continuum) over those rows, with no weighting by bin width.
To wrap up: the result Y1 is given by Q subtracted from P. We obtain 0.107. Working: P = 0.021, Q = -0.09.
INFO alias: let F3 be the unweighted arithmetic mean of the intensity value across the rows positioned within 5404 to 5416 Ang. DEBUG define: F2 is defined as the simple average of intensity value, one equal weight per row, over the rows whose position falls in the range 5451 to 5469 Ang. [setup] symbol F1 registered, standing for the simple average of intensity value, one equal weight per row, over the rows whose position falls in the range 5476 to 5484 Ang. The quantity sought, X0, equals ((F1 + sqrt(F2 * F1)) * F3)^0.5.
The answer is 21.2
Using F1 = 15.3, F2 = 14.5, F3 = 14.9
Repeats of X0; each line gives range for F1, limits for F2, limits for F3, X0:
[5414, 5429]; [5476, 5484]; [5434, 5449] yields 22.3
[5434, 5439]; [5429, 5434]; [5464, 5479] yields 22.3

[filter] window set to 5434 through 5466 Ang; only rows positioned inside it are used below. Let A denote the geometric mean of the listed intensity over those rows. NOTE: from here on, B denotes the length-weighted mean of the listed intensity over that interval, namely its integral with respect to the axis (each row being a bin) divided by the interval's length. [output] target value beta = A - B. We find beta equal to -0.02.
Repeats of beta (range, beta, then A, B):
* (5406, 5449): -0.01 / 15.7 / 15.67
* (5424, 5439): -0.06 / 15.9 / 16.01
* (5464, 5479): -0.05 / 15.1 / 15.15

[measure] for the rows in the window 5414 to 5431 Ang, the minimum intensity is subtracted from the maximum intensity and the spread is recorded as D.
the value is 1.6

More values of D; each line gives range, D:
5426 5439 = 1.7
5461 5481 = 2.8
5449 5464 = 1.6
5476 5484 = 2.4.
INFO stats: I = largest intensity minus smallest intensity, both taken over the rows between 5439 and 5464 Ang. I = 2.47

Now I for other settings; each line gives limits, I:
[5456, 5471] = 2.87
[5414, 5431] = 1.63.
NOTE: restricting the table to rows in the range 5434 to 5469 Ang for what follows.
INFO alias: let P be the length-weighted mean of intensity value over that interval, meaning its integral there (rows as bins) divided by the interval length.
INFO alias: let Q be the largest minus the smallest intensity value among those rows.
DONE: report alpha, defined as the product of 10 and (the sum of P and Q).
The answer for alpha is 179.2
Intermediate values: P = 15.3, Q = 2.6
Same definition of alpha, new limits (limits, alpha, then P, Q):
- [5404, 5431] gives 171.7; 15.2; 1.9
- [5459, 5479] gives 177.5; 15.0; 2.8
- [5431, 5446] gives 170.9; 16.4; 0.7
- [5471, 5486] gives 176.4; 15.2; 2.4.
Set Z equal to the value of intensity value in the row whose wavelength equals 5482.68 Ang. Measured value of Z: 15.59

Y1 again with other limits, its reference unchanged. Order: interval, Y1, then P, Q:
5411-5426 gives 0.042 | -0.032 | -0.07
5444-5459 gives 0.082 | 0.027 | -0.06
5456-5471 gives 0.073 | 0.027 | -0.05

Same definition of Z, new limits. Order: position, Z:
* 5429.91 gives 16.32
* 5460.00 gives 14.35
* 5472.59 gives 16.25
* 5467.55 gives 15.12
